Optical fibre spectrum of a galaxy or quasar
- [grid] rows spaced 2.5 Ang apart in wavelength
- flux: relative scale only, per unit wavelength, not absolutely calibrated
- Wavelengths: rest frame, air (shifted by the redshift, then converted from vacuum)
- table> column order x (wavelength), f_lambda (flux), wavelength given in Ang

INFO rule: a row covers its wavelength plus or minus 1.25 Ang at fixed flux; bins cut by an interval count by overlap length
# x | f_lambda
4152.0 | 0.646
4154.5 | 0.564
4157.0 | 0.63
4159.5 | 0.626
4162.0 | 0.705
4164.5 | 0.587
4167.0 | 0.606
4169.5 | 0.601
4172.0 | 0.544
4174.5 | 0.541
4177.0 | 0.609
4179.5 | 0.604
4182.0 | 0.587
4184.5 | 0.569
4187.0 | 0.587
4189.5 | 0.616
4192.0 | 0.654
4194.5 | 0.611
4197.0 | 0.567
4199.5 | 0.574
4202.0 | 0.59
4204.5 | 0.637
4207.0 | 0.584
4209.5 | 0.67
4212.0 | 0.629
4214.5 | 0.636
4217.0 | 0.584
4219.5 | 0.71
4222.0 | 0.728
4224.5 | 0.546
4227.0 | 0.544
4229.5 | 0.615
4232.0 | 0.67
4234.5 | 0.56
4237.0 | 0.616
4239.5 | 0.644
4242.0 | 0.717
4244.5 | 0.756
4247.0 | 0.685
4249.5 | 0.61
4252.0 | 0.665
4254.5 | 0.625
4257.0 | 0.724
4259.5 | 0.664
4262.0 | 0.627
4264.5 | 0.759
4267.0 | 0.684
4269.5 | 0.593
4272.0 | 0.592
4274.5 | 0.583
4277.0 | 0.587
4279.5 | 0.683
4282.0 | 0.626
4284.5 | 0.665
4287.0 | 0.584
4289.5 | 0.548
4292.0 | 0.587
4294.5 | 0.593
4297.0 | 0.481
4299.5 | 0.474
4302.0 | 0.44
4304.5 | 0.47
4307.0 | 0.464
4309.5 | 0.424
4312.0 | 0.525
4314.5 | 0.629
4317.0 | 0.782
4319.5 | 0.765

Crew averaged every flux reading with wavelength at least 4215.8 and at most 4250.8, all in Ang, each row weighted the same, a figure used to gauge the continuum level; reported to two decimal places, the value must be 0.64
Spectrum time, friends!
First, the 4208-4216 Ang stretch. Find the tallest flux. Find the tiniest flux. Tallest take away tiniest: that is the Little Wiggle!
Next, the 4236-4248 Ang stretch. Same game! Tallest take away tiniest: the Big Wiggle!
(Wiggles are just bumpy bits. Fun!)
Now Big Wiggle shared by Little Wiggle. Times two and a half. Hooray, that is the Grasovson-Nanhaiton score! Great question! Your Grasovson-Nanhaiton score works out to 8.5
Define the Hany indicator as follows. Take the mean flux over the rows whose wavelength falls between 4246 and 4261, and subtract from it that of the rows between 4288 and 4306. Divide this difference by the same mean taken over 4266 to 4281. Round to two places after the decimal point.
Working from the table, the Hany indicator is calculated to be 0.24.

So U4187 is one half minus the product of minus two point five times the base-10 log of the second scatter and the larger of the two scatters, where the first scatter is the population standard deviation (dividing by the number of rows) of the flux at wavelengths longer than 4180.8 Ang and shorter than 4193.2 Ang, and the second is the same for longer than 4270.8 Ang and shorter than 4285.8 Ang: 0.362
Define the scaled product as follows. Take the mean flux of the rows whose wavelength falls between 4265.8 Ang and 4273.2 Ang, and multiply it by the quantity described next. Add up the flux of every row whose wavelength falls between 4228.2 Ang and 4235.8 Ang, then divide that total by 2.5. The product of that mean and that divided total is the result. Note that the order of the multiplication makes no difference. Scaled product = 0.46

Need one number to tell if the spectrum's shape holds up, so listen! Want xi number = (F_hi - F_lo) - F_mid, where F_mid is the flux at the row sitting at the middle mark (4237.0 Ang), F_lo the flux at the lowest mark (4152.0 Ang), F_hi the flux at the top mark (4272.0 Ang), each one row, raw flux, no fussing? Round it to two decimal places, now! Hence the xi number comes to -0.67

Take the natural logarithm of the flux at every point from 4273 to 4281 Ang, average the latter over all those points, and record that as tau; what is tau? -0.485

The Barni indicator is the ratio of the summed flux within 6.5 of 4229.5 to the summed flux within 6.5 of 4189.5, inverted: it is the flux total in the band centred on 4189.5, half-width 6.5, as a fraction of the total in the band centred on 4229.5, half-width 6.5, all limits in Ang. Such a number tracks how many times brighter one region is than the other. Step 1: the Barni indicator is 1.03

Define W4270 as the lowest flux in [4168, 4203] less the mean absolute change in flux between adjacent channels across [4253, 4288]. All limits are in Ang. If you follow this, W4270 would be 0.481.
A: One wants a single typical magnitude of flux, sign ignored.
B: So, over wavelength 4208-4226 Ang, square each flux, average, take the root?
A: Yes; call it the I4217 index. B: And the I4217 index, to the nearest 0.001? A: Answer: 0.646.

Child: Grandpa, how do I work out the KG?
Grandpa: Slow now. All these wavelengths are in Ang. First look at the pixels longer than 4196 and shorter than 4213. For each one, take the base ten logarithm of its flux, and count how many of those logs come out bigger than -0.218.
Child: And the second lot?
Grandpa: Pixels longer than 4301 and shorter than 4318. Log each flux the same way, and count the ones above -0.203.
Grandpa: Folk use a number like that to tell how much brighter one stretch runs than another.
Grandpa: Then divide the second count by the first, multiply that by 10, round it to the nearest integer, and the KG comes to 7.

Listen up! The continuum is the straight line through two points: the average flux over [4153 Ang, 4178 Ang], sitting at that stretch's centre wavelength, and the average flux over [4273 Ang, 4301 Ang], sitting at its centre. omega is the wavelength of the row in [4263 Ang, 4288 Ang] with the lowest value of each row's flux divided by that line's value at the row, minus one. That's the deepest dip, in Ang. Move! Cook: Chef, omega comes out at 4274.5 Ang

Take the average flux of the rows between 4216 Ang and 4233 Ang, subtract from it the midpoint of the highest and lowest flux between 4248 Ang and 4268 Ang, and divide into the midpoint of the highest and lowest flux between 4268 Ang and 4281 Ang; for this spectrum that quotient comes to -11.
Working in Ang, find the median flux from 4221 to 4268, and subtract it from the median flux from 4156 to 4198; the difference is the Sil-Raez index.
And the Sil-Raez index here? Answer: -0.060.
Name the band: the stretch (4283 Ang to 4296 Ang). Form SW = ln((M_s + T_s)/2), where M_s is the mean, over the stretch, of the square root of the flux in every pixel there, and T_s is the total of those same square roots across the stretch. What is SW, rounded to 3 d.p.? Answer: 0.839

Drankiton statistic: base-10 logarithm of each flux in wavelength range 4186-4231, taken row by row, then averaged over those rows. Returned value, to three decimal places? -0.212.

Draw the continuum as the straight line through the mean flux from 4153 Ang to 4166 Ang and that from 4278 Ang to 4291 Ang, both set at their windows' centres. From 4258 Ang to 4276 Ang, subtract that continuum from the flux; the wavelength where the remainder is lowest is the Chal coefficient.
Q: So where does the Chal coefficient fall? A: 4274.5 Ang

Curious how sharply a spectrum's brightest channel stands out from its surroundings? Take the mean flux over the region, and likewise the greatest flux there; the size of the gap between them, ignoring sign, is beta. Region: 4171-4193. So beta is 0.064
